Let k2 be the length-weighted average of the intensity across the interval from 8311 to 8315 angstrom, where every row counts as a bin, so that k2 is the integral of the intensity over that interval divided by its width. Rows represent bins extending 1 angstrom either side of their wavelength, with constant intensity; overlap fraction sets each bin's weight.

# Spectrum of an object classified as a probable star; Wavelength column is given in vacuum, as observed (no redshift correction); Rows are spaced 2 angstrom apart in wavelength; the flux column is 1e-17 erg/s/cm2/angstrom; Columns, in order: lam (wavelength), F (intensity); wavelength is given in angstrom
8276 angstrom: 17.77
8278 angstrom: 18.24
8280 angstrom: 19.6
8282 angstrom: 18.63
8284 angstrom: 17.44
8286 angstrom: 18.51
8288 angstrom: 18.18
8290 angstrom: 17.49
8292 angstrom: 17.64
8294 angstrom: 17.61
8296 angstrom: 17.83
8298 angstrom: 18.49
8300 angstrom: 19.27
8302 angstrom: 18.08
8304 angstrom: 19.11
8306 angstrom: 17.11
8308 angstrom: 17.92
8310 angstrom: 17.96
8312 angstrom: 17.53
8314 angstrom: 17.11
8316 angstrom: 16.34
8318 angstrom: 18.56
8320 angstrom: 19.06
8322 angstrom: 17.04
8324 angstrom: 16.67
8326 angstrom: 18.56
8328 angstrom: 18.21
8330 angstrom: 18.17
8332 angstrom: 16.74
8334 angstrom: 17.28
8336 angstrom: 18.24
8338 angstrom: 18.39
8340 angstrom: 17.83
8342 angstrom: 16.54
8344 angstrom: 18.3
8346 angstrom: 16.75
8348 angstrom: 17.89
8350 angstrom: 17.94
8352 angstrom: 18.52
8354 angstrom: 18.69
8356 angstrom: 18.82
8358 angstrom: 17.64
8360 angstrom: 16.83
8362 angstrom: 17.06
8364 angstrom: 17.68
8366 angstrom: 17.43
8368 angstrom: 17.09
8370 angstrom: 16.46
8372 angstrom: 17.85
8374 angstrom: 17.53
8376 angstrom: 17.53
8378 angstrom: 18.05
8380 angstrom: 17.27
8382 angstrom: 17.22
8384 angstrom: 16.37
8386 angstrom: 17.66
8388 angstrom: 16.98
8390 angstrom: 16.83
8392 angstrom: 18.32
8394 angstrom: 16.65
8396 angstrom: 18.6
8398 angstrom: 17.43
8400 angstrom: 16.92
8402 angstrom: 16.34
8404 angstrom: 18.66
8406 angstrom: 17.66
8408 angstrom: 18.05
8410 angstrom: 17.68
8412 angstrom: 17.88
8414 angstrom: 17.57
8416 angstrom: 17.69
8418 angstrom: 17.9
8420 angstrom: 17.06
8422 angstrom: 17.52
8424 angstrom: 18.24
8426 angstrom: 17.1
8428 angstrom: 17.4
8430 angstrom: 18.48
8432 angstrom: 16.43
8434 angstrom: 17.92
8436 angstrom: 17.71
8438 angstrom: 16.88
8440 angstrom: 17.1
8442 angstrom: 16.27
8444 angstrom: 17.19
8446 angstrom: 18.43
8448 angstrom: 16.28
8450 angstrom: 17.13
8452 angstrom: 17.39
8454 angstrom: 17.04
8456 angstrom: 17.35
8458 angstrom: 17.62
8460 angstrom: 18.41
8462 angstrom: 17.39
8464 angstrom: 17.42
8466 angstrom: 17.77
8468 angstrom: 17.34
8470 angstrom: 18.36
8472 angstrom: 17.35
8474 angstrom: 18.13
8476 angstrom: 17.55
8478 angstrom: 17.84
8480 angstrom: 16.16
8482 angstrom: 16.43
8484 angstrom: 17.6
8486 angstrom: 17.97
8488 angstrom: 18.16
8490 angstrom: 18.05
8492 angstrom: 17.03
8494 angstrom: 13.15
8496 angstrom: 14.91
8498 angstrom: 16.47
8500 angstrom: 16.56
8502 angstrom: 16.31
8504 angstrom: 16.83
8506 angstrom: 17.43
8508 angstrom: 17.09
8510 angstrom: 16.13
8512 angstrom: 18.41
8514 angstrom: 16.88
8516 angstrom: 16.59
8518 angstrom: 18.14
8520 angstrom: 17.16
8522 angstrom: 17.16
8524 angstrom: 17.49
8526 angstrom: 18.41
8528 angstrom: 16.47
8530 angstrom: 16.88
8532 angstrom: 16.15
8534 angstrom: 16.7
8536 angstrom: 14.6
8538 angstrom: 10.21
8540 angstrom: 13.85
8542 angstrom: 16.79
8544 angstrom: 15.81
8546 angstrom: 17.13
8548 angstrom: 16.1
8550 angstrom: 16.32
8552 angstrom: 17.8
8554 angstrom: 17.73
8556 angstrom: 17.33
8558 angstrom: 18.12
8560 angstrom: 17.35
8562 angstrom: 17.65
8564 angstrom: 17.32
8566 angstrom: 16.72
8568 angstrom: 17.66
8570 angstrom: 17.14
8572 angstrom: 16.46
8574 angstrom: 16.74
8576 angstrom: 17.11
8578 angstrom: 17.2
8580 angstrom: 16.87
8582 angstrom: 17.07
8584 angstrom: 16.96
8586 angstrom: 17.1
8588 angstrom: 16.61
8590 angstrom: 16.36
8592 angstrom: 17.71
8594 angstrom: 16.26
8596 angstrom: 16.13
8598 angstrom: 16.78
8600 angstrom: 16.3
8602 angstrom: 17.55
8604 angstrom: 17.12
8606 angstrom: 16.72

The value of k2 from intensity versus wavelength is 17.3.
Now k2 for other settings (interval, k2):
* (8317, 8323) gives 18.2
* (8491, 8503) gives 15.7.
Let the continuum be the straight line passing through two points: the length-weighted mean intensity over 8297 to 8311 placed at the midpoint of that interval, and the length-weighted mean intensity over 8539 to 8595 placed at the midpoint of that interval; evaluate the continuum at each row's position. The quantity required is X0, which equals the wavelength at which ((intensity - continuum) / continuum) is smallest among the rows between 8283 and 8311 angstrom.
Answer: 8306 angstrom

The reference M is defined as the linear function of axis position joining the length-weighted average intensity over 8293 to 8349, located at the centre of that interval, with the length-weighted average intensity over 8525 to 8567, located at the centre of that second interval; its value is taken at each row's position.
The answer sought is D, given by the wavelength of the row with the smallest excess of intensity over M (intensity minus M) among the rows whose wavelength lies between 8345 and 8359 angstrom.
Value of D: 8346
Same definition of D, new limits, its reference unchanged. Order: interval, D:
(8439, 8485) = 8442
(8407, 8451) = 8442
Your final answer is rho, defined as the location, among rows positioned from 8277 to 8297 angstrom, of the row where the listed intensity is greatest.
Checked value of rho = 8280 angstrom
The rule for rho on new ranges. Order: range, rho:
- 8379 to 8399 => 8396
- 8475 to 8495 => 8488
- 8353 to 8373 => 8356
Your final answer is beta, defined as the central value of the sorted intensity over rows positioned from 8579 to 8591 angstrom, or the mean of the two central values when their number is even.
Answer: 16.9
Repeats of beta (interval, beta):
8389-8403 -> 16.9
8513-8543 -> 16.8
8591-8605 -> 16.8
